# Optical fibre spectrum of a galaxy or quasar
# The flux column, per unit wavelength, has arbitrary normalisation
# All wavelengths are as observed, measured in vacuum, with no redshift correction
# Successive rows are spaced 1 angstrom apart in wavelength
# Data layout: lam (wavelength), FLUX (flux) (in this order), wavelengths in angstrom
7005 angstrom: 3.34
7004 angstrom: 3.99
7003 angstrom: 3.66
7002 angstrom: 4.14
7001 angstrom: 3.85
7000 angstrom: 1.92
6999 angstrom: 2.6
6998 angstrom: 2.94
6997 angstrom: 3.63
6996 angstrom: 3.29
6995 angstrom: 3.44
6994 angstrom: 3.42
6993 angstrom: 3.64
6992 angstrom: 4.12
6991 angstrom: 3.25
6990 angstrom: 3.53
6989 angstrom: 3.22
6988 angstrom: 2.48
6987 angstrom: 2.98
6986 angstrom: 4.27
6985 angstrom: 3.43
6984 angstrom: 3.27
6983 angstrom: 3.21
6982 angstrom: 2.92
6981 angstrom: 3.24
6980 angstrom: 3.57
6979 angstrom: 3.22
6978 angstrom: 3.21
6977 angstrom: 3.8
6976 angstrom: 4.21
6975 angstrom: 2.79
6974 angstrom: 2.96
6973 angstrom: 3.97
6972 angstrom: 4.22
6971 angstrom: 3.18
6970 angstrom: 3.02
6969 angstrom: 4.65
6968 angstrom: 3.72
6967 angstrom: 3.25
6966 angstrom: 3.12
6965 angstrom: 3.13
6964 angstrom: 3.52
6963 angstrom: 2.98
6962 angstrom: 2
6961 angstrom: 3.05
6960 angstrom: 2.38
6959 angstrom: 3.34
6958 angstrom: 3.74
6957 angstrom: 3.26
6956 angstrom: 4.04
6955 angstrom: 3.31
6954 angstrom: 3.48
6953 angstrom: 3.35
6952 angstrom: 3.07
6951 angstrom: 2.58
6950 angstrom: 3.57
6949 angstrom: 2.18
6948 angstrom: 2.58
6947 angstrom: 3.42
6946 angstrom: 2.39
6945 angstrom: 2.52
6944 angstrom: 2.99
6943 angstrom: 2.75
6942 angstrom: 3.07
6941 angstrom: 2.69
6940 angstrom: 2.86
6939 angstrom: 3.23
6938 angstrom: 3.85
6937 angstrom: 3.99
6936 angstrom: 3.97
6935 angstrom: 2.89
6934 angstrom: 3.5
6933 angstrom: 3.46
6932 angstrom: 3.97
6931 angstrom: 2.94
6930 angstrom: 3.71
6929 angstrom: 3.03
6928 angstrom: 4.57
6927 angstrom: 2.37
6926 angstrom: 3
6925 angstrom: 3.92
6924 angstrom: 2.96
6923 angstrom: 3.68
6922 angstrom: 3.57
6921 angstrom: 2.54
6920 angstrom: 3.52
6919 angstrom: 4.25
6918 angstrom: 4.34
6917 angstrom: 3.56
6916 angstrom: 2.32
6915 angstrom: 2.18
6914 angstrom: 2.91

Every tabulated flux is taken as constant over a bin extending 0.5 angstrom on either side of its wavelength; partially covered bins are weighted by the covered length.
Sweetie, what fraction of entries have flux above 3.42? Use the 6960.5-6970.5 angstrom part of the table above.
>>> 0.30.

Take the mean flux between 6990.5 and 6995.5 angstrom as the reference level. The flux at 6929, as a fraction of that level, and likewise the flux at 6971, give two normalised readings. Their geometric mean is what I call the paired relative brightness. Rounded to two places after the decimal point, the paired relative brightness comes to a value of 0.87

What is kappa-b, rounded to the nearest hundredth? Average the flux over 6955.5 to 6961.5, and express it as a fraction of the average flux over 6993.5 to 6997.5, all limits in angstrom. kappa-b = 0.96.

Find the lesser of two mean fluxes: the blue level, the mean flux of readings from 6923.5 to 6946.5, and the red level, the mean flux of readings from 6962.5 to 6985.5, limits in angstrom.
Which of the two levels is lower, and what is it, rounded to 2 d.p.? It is 3.24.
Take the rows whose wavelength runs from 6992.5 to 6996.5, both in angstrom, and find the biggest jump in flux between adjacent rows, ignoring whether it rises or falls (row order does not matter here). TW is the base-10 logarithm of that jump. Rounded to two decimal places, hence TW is -0.66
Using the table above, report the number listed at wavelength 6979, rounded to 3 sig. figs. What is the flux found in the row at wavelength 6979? 3.22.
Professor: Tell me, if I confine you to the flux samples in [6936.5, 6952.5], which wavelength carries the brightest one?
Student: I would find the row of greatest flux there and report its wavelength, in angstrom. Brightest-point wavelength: 6937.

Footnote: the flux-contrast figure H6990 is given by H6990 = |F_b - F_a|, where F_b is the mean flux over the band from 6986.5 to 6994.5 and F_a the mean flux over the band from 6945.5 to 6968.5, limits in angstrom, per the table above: 0.22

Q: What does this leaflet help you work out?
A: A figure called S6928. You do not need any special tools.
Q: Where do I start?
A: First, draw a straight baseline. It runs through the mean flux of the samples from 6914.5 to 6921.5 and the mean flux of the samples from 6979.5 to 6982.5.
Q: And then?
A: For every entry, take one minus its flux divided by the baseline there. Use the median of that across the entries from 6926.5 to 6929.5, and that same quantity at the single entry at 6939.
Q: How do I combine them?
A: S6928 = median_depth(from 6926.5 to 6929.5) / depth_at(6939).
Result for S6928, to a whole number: 15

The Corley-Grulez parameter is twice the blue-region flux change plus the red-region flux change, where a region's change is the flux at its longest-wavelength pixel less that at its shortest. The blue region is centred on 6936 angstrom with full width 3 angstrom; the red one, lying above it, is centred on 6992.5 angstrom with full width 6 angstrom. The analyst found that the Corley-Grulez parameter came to 2.1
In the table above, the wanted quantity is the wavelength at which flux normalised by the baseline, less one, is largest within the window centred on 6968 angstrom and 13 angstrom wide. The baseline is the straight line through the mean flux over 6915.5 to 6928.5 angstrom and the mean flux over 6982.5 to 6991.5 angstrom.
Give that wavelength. 6969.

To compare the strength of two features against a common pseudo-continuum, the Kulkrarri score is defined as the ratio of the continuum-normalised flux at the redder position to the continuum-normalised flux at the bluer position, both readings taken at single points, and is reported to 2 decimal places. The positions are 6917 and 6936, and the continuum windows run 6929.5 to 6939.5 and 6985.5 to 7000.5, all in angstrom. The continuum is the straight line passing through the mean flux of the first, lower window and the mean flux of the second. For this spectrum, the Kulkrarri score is 1.15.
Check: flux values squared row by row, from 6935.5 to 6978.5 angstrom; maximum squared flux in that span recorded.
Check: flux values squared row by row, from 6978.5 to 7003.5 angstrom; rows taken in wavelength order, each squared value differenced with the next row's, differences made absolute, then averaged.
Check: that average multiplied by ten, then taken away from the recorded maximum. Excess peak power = -11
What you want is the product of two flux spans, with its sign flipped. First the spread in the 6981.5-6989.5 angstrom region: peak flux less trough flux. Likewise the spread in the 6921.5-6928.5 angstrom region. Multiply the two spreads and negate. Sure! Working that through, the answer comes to -3.9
